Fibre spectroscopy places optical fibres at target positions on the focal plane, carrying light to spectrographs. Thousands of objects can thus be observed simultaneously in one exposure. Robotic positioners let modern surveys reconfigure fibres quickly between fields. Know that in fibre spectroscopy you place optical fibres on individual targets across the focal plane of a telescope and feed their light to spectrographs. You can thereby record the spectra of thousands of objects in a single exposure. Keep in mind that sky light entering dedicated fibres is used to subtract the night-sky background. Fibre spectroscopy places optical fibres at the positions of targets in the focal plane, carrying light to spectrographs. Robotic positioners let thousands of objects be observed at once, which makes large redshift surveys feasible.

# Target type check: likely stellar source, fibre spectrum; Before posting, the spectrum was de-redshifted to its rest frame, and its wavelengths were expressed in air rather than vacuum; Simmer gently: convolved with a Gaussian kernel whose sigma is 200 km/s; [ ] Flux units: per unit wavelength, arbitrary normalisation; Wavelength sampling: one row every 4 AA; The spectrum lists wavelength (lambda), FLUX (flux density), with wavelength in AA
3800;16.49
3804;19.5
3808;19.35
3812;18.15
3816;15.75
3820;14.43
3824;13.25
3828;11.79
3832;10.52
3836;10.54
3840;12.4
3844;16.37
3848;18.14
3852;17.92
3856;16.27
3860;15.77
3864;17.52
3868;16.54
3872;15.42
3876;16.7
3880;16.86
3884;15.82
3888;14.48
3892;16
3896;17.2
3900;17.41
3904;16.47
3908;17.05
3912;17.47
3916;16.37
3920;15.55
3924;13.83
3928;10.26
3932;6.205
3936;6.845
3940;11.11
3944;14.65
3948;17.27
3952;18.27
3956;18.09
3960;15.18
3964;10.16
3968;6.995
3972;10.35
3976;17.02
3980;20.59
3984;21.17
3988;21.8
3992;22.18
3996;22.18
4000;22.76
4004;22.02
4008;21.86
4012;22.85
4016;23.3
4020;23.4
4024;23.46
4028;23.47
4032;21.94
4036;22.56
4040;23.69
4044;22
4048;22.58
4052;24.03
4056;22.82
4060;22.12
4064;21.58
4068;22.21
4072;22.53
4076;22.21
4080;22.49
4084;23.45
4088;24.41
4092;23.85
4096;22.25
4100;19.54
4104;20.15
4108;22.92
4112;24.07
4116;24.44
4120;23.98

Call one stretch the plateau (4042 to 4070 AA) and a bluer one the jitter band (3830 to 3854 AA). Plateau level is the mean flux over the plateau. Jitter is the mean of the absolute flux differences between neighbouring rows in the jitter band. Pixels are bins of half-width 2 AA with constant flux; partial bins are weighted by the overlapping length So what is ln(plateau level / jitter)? 2.7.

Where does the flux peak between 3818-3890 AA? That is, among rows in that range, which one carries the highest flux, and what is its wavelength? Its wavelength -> 3848 AA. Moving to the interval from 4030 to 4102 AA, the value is 4088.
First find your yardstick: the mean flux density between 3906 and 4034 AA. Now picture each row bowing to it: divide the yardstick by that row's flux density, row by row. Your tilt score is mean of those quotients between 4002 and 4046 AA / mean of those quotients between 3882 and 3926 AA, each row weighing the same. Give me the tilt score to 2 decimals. 0.71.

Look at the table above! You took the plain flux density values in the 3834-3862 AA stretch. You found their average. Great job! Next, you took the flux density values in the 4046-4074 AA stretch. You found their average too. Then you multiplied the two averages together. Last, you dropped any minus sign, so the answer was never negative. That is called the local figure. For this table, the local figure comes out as 346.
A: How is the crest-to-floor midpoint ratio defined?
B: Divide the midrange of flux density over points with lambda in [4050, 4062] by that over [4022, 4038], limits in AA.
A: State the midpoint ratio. 1.02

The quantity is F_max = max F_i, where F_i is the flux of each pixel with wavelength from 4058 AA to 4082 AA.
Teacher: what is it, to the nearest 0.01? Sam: 22.53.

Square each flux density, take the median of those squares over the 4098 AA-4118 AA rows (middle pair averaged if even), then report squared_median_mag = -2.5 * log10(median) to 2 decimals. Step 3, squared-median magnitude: -6.80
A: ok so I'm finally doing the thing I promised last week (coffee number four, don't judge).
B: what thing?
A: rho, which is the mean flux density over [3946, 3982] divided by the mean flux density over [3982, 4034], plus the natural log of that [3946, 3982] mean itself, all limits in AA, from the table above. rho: 3.4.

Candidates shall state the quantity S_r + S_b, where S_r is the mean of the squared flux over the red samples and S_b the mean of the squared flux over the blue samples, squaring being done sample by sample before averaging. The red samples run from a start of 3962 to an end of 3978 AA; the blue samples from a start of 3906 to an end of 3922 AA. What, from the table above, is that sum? 414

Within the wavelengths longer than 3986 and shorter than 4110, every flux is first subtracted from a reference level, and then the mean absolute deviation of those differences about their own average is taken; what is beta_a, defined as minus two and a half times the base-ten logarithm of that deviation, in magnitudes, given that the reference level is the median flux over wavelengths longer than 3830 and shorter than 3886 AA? 0.3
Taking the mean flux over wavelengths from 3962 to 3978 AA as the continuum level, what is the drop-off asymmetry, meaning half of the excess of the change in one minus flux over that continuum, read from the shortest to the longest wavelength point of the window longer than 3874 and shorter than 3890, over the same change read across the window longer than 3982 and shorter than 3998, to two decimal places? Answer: 0.15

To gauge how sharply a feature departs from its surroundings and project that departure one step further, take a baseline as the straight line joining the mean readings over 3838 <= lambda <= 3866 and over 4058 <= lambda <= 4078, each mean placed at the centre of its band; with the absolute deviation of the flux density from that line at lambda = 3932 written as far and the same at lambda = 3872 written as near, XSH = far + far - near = 23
